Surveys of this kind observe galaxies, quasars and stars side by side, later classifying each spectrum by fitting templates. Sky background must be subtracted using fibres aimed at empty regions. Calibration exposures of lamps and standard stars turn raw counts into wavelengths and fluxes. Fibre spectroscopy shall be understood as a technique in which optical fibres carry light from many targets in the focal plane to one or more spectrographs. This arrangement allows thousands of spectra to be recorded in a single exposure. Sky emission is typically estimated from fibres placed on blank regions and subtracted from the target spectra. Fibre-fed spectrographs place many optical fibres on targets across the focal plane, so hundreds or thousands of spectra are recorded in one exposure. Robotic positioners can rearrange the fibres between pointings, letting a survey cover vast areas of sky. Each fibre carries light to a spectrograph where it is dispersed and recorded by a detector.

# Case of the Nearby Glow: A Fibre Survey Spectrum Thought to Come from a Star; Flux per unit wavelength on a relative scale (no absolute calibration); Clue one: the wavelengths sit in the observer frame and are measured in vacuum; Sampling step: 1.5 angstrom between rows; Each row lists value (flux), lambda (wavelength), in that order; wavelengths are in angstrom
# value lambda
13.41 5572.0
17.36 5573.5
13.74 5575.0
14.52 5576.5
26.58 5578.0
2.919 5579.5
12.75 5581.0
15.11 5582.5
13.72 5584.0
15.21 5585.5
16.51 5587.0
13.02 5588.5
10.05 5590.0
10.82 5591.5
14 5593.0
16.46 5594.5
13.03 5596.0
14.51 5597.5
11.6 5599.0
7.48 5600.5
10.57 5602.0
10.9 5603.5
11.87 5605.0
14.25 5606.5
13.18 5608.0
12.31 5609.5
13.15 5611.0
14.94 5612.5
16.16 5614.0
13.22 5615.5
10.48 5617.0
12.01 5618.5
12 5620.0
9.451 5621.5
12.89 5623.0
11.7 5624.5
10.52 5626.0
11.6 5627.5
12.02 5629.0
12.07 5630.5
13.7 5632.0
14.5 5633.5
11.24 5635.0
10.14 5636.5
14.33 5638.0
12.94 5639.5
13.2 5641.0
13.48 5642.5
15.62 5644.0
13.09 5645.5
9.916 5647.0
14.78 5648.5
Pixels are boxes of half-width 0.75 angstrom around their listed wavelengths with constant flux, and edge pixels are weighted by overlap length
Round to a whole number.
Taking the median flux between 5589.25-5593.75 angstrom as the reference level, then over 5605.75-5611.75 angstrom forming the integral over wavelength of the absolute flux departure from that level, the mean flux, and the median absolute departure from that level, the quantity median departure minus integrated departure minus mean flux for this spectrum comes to -25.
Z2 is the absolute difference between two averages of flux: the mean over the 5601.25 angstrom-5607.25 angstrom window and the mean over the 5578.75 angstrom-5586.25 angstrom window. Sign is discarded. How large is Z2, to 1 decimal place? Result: 0.0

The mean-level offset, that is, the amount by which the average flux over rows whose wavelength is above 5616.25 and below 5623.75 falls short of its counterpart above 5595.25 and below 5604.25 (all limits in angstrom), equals 0.0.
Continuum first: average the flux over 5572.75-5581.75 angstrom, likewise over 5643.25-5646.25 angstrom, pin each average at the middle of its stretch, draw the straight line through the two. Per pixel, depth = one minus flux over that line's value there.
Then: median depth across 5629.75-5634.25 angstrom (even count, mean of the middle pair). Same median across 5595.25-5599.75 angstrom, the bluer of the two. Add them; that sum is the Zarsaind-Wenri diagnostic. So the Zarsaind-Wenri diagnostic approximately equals 0.15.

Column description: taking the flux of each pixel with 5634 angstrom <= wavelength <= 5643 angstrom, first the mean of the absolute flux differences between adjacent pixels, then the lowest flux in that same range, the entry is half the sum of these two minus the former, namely 4.3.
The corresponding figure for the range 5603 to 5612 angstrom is 4.8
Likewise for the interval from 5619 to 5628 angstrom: 3.8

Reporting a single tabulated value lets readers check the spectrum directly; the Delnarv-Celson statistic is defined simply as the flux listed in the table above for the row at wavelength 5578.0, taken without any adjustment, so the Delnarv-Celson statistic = 26.58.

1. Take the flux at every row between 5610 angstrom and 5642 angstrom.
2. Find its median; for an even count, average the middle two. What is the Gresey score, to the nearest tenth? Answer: 12.1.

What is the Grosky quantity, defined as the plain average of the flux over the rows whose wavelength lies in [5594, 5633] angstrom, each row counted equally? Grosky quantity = 12.4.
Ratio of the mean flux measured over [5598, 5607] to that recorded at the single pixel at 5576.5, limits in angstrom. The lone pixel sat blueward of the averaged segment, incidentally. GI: 0.77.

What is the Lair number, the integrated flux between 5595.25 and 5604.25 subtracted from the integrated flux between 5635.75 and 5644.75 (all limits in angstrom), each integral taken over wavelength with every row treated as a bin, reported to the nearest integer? 17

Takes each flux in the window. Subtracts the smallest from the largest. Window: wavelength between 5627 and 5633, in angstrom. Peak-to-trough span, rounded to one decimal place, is 2.1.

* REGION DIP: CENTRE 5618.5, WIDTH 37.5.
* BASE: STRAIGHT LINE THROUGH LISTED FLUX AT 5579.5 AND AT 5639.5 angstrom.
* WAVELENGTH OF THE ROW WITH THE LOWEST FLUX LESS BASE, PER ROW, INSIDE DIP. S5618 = 5636.5 angstrom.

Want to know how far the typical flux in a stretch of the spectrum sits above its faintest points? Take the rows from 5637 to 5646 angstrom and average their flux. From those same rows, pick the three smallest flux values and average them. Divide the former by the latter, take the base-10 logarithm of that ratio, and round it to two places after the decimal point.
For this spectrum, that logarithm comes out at 0.02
